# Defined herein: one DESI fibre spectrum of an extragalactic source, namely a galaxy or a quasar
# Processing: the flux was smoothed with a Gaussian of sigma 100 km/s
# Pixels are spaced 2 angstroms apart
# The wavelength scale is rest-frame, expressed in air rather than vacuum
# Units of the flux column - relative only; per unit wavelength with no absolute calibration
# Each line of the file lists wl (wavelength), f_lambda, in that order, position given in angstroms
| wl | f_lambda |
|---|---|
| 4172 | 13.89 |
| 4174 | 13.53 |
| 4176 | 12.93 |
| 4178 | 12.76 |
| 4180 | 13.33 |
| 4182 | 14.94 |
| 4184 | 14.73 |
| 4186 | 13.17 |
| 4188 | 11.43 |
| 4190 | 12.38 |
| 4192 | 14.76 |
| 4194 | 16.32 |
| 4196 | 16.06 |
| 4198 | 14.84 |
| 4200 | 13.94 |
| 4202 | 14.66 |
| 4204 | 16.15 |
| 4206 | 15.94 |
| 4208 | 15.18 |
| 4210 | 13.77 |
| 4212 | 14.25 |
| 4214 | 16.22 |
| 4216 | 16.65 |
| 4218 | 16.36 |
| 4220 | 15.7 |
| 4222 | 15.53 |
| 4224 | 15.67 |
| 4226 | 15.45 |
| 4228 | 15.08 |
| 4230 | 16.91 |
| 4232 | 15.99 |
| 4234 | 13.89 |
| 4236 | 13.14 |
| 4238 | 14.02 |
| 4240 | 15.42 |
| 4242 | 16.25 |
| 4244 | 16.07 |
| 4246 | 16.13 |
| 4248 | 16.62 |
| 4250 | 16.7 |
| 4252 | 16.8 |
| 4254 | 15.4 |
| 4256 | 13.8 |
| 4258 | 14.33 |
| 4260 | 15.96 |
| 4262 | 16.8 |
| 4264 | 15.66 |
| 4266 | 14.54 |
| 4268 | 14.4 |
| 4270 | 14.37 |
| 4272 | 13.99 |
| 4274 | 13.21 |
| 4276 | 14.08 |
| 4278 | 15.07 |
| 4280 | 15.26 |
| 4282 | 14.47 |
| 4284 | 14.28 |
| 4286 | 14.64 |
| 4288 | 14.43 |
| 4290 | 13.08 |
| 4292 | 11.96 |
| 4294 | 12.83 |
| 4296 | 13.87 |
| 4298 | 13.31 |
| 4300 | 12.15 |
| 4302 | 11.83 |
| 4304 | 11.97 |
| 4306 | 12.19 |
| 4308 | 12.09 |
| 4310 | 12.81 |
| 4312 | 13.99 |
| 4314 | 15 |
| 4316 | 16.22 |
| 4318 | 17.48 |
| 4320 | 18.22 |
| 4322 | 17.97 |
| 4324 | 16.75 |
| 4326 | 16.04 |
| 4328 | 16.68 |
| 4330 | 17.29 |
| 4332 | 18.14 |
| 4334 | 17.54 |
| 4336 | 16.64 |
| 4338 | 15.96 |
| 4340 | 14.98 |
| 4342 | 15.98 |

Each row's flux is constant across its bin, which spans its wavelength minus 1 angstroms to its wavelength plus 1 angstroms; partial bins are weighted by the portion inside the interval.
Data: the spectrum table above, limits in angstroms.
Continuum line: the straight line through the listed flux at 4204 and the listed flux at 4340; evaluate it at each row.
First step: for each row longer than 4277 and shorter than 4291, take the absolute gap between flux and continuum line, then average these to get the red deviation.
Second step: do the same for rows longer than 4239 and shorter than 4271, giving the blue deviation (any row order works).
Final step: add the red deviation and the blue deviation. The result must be 1.8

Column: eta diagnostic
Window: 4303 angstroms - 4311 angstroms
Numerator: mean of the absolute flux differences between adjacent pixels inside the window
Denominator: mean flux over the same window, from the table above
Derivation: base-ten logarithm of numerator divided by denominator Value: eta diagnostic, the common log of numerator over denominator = -1.55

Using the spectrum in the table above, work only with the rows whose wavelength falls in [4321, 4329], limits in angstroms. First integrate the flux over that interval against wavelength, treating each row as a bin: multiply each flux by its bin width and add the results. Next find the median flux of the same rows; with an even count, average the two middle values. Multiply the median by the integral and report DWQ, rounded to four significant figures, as 2255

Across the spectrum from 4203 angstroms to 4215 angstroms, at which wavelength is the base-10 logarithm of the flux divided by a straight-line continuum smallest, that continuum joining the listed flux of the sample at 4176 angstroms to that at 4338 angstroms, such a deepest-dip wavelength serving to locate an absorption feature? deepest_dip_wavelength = 4210 angstroms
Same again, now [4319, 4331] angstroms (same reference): 4326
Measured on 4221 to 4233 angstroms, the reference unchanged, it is 4228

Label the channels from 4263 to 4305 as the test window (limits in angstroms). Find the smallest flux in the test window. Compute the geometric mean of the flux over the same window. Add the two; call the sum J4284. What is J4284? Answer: 25.6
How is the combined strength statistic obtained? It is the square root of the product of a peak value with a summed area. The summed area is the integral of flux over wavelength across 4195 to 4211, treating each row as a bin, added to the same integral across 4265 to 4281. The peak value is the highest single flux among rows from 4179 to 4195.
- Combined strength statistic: 87.7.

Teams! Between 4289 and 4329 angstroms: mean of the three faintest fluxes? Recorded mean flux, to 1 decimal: 11.9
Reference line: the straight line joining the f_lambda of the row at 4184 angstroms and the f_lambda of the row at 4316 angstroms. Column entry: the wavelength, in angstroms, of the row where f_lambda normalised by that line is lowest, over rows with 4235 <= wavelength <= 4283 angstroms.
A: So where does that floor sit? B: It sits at 4274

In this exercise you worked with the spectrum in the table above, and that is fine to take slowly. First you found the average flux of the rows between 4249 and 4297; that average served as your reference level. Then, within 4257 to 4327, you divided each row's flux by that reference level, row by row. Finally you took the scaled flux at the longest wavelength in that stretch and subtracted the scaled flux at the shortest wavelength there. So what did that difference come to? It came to 0.12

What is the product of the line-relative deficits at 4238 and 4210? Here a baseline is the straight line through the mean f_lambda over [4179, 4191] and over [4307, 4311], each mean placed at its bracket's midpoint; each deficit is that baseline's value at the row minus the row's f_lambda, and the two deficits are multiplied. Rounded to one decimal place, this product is 0.7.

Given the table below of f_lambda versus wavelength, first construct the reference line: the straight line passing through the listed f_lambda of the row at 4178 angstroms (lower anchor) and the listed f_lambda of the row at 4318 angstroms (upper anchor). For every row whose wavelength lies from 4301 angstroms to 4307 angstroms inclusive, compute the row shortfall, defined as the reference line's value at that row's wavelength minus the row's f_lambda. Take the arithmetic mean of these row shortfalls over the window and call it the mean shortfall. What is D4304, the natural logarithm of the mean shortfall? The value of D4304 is 1.6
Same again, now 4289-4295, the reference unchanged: 1.4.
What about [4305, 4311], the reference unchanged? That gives 1.6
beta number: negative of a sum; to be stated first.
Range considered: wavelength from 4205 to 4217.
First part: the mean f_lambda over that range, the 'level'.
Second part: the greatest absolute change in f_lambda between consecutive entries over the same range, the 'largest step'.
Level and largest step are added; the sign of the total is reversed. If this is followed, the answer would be -17.3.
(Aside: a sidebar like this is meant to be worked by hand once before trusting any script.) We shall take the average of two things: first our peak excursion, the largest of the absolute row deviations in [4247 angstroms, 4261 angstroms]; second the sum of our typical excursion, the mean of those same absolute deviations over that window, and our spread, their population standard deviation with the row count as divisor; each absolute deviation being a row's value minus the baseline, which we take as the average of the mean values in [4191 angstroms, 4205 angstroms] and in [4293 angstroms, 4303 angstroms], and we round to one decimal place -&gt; 2.7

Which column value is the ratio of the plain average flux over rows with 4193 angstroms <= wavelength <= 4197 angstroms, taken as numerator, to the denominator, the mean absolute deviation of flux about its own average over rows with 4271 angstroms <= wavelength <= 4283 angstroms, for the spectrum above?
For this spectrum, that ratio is 28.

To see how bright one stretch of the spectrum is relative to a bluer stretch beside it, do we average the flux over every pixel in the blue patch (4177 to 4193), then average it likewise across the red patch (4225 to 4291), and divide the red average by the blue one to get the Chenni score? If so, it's 1.12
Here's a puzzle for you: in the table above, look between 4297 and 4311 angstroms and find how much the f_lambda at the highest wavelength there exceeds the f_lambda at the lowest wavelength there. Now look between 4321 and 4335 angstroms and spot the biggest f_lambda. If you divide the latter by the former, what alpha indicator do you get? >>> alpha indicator -36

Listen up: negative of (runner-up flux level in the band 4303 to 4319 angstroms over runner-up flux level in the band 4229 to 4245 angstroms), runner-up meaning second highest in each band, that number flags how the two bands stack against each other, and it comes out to -1.00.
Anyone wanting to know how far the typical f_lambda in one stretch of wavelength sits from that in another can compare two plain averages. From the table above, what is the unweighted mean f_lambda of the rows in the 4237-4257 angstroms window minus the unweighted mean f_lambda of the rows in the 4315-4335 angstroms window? -1.5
